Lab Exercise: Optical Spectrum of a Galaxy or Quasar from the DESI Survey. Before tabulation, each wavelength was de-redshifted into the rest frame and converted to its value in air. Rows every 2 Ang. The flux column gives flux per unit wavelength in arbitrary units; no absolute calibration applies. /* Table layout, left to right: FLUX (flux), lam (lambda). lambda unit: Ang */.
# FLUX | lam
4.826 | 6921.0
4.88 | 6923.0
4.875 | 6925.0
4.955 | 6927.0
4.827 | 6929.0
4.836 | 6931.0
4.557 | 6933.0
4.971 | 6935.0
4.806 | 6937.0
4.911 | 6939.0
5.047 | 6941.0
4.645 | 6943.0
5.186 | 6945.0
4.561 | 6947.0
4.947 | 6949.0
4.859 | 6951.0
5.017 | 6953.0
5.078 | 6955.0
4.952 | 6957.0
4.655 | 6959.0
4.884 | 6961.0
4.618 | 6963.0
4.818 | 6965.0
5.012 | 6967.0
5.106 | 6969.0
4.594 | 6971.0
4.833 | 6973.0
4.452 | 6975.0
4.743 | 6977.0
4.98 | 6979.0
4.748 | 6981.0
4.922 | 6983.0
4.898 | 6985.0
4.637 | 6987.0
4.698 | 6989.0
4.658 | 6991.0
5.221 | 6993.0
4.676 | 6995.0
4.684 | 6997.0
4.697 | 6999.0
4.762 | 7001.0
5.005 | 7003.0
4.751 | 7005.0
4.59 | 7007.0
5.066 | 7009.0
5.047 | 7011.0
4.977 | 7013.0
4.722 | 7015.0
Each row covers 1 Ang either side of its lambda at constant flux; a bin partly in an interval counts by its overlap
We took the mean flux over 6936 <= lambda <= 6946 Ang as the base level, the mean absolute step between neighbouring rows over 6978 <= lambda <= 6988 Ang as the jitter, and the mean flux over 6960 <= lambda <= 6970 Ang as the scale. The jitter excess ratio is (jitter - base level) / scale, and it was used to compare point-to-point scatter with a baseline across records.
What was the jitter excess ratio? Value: -0.971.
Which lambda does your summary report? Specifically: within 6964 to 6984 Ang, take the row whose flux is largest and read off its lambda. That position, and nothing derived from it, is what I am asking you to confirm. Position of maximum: 6969.0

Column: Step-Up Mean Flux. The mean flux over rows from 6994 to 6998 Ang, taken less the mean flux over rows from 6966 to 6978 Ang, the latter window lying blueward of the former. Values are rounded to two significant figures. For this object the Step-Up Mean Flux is -0.11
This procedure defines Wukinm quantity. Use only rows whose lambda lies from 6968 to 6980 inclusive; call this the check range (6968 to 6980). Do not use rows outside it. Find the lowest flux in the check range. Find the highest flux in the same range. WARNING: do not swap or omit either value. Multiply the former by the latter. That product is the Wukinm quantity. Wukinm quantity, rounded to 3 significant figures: 22.7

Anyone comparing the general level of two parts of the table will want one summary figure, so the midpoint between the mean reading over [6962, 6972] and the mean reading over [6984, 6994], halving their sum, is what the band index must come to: 4.83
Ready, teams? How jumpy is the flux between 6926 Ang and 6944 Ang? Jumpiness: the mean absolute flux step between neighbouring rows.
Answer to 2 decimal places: 0.20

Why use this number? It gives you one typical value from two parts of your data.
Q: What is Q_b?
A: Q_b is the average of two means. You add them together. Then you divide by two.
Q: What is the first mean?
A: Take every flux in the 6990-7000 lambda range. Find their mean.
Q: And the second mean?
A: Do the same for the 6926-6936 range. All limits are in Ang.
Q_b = 4.81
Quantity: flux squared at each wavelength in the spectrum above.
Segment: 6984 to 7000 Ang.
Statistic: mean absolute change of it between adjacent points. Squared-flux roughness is 2.1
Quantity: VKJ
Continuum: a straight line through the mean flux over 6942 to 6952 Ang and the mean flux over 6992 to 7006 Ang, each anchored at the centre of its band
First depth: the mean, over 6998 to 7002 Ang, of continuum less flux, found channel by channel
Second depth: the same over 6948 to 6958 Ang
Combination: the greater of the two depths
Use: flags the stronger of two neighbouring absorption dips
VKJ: 0.098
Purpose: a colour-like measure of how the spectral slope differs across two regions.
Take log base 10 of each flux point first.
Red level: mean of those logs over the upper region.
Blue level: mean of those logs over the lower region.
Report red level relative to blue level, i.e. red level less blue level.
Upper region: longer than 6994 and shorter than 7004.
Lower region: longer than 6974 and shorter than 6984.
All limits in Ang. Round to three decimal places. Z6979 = 0.000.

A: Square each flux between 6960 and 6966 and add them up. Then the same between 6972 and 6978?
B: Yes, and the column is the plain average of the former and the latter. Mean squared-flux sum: 67.0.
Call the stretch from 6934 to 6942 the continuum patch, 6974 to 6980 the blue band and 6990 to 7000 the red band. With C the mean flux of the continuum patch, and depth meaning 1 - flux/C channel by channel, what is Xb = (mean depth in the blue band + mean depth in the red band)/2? 0.036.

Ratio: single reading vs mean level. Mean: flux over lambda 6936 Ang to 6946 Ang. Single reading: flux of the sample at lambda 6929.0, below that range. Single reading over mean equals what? 0.98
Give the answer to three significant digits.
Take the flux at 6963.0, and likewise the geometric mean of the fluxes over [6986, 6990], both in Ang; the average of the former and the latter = 4.64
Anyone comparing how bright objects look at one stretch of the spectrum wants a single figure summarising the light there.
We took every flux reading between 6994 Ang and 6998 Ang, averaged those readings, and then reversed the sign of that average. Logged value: -4.68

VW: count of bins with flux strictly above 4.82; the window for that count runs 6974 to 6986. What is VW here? 3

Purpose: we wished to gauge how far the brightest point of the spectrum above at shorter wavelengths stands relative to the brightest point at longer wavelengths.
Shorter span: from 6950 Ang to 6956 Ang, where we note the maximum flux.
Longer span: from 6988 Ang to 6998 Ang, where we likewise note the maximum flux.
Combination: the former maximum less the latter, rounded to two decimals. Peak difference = -0.14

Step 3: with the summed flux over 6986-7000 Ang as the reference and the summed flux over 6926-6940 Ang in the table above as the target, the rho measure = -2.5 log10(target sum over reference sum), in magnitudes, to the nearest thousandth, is -0.019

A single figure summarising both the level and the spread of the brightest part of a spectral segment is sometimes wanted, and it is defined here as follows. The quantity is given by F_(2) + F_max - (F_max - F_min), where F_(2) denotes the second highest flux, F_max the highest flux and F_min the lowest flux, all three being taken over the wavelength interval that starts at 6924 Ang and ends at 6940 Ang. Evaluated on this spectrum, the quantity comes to 9.51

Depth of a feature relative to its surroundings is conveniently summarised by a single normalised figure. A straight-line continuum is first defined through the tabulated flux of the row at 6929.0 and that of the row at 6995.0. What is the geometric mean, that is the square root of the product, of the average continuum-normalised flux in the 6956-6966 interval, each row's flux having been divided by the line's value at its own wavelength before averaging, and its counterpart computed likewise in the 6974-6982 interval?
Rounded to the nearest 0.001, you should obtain 1.005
